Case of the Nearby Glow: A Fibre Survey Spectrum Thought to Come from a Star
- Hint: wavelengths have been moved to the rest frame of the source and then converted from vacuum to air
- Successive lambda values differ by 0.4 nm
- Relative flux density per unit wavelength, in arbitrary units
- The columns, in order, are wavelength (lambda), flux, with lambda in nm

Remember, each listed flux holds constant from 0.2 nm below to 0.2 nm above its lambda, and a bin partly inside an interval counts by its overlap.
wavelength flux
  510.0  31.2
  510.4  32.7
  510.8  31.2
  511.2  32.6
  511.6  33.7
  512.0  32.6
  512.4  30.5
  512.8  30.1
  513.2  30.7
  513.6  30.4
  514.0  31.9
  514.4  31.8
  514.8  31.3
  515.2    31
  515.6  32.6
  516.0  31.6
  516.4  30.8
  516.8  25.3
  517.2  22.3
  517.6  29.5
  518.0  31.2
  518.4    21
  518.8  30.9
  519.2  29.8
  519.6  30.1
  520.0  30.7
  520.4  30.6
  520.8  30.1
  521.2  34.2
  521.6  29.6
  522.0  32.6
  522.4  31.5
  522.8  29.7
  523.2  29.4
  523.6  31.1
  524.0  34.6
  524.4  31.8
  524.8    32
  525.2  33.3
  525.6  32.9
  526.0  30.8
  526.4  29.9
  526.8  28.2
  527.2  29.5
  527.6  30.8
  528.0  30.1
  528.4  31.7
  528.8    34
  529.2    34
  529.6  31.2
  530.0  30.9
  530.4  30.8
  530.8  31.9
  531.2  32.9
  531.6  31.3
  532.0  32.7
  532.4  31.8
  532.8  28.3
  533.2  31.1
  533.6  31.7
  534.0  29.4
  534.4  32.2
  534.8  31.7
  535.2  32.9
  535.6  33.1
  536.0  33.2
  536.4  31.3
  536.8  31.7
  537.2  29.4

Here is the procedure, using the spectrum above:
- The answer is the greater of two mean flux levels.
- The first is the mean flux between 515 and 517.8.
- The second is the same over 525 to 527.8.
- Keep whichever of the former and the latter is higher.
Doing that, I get 30.8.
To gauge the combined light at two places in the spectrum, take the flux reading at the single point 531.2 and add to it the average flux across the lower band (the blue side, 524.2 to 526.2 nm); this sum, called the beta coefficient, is 65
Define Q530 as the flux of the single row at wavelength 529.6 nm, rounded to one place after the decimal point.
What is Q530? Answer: 31.2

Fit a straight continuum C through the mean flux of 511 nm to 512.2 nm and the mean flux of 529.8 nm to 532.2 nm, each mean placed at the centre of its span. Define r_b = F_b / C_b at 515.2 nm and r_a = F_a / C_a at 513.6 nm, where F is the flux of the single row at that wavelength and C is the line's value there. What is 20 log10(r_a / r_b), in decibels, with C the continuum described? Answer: -0.2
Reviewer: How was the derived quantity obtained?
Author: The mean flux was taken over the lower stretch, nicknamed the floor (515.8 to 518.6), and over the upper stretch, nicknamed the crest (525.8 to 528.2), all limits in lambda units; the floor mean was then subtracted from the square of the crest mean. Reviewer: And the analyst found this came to 866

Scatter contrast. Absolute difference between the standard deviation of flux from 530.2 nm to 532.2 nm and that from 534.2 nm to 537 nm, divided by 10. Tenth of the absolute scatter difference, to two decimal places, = 0.01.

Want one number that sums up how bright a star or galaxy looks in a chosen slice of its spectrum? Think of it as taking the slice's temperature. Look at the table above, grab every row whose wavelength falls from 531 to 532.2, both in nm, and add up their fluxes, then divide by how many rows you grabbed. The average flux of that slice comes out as 32.3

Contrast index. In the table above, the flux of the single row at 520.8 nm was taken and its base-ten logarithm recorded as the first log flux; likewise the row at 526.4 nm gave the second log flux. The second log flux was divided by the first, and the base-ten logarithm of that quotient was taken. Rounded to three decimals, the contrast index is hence -0.001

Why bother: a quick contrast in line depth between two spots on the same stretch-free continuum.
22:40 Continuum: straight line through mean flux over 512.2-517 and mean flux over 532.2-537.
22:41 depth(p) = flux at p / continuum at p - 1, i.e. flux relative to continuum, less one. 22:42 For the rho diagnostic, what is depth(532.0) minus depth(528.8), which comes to -0.05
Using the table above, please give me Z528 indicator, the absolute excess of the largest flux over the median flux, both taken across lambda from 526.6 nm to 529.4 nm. 3.2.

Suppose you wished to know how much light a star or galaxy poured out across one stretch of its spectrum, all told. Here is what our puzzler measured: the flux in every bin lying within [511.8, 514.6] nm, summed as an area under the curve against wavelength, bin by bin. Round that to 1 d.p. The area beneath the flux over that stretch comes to 87.2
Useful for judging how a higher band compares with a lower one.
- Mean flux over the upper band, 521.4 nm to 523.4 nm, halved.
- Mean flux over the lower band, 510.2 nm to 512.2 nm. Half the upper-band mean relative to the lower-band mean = 0.469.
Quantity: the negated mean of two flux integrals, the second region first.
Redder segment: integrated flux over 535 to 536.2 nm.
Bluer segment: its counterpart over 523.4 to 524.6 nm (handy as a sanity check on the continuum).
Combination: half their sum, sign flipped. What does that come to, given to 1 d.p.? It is -39.3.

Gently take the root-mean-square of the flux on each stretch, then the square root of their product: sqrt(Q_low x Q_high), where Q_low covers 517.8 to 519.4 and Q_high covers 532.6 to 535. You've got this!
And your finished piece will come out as 29.6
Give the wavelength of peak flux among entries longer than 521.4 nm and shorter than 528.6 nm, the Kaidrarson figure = 524.0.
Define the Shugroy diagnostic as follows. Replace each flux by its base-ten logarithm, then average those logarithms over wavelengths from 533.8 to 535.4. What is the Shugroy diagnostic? 1.499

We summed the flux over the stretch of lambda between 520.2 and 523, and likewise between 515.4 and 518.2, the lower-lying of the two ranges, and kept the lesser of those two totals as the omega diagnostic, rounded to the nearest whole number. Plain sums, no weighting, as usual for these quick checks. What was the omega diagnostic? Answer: 203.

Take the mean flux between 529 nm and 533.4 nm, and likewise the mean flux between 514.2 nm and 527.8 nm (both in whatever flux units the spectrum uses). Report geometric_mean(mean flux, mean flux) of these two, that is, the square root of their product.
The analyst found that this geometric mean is 30.9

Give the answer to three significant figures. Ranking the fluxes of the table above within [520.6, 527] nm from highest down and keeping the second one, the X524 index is 34.2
